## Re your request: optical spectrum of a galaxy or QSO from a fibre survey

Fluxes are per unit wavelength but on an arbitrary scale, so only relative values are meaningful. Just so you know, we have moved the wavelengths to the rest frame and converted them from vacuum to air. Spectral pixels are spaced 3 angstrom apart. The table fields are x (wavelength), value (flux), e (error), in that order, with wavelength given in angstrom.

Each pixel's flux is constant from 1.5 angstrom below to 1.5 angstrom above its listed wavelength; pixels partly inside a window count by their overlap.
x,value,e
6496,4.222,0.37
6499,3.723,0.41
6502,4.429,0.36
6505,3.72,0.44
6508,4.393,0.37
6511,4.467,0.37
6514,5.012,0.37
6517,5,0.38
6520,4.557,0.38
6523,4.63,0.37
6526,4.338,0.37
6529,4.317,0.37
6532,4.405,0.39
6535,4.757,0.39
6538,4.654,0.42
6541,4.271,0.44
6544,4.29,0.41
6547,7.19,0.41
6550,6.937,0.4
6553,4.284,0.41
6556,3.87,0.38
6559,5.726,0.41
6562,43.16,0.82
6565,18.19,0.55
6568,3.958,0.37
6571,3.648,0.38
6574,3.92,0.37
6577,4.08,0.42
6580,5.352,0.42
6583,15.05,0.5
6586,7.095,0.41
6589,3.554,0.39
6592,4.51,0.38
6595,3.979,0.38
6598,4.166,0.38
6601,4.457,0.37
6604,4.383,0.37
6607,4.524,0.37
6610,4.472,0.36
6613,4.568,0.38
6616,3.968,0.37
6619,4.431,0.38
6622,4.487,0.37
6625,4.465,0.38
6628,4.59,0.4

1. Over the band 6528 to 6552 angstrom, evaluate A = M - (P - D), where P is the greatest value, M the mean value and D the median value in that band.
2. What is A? 2.4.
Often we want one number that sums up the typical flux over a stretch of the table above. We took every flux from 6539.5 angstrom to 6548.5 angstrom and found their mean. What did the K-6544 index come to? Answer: 5.3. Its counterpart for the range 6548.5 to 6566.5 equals 13.7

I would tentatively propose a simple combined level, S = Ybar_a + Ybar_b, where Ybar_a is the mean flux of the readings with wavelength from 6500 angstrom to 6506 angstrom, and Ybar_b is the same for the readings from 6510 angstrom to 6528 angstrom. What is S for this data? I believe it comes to 8.74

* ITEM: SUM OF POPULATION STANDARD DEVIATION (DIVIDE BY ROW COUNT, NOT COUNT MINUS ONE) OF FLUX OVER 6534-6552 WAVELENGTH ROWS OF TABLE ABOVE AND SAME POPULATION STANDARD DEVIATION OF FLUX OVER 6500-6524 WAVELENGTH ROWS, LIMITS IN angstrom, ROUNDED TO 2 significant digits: 1.6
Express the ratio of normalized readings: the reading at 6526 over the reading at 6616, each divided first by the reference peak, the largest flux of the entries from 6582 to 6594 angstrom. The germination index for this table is 1.09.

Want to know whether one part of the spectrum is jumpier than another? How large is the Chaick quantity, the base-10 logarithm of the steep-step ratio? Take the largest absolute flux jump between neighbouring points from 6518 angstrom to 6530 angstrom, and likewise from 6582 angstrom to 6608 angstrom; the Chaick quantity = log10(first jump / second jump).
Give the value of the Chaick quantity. -1.4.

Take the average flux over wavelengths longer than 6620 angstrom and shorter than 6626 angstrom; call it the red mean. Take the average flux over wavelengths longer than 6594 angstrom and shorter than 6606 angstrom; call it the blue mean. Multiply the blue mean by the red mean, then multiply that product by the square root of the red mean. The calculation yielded 40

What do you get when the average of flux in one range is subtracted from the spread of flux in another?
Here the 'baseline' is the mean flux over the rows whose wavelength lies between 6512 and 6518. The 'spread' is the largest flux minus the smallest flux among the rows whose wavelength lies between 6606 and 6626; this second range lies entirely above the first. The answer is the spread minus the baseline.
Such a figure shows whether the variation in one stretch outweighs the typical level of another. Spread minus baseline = -4.4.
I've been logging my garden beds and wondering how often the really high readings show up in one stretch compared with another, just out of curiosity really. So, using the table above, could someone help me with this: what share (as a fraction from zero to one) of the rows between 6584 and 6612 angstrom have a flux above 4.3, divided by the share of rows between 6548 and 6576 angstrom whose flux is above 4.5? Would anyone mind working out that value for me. 1.5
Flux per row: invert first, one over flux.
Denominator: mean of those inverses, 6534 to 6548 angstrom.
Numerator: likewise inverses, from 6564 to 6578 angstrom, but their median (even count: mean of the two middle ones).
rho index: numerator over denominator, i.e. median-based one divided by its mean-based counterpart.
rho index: 1.2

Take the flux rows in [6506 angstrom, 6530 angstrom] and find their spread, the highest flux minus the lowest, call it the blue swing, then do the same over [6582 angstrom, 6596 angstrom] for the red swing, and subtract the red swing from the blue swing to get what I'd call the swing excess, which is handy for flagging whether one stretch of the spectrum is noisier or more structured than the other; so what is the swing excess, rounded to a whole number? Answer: -11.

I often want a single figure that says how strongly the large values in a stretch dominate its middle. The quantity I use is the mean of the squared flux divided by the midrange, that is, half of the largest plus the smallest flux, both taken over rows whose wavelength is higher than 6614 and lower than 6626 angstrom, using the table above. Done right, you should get 4.5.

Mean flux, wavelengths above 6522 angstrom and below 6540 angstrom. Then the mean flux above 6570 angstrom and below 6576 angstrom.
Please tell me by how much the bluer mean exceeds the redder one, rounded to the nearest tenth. 0.7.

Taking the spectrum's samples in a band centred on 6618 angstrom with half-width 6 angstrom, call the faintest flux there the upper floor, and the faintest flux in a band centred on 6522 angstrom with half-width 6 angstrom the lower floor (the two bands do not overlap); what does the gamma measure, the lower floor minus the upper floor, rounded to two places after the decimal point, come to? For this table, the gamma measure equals 0.37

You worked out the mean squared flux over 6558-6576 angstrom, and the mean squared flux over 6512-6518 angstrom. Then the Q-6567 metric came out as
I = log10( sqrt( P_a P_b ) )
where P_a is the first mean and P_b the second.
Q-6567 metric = 2.0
